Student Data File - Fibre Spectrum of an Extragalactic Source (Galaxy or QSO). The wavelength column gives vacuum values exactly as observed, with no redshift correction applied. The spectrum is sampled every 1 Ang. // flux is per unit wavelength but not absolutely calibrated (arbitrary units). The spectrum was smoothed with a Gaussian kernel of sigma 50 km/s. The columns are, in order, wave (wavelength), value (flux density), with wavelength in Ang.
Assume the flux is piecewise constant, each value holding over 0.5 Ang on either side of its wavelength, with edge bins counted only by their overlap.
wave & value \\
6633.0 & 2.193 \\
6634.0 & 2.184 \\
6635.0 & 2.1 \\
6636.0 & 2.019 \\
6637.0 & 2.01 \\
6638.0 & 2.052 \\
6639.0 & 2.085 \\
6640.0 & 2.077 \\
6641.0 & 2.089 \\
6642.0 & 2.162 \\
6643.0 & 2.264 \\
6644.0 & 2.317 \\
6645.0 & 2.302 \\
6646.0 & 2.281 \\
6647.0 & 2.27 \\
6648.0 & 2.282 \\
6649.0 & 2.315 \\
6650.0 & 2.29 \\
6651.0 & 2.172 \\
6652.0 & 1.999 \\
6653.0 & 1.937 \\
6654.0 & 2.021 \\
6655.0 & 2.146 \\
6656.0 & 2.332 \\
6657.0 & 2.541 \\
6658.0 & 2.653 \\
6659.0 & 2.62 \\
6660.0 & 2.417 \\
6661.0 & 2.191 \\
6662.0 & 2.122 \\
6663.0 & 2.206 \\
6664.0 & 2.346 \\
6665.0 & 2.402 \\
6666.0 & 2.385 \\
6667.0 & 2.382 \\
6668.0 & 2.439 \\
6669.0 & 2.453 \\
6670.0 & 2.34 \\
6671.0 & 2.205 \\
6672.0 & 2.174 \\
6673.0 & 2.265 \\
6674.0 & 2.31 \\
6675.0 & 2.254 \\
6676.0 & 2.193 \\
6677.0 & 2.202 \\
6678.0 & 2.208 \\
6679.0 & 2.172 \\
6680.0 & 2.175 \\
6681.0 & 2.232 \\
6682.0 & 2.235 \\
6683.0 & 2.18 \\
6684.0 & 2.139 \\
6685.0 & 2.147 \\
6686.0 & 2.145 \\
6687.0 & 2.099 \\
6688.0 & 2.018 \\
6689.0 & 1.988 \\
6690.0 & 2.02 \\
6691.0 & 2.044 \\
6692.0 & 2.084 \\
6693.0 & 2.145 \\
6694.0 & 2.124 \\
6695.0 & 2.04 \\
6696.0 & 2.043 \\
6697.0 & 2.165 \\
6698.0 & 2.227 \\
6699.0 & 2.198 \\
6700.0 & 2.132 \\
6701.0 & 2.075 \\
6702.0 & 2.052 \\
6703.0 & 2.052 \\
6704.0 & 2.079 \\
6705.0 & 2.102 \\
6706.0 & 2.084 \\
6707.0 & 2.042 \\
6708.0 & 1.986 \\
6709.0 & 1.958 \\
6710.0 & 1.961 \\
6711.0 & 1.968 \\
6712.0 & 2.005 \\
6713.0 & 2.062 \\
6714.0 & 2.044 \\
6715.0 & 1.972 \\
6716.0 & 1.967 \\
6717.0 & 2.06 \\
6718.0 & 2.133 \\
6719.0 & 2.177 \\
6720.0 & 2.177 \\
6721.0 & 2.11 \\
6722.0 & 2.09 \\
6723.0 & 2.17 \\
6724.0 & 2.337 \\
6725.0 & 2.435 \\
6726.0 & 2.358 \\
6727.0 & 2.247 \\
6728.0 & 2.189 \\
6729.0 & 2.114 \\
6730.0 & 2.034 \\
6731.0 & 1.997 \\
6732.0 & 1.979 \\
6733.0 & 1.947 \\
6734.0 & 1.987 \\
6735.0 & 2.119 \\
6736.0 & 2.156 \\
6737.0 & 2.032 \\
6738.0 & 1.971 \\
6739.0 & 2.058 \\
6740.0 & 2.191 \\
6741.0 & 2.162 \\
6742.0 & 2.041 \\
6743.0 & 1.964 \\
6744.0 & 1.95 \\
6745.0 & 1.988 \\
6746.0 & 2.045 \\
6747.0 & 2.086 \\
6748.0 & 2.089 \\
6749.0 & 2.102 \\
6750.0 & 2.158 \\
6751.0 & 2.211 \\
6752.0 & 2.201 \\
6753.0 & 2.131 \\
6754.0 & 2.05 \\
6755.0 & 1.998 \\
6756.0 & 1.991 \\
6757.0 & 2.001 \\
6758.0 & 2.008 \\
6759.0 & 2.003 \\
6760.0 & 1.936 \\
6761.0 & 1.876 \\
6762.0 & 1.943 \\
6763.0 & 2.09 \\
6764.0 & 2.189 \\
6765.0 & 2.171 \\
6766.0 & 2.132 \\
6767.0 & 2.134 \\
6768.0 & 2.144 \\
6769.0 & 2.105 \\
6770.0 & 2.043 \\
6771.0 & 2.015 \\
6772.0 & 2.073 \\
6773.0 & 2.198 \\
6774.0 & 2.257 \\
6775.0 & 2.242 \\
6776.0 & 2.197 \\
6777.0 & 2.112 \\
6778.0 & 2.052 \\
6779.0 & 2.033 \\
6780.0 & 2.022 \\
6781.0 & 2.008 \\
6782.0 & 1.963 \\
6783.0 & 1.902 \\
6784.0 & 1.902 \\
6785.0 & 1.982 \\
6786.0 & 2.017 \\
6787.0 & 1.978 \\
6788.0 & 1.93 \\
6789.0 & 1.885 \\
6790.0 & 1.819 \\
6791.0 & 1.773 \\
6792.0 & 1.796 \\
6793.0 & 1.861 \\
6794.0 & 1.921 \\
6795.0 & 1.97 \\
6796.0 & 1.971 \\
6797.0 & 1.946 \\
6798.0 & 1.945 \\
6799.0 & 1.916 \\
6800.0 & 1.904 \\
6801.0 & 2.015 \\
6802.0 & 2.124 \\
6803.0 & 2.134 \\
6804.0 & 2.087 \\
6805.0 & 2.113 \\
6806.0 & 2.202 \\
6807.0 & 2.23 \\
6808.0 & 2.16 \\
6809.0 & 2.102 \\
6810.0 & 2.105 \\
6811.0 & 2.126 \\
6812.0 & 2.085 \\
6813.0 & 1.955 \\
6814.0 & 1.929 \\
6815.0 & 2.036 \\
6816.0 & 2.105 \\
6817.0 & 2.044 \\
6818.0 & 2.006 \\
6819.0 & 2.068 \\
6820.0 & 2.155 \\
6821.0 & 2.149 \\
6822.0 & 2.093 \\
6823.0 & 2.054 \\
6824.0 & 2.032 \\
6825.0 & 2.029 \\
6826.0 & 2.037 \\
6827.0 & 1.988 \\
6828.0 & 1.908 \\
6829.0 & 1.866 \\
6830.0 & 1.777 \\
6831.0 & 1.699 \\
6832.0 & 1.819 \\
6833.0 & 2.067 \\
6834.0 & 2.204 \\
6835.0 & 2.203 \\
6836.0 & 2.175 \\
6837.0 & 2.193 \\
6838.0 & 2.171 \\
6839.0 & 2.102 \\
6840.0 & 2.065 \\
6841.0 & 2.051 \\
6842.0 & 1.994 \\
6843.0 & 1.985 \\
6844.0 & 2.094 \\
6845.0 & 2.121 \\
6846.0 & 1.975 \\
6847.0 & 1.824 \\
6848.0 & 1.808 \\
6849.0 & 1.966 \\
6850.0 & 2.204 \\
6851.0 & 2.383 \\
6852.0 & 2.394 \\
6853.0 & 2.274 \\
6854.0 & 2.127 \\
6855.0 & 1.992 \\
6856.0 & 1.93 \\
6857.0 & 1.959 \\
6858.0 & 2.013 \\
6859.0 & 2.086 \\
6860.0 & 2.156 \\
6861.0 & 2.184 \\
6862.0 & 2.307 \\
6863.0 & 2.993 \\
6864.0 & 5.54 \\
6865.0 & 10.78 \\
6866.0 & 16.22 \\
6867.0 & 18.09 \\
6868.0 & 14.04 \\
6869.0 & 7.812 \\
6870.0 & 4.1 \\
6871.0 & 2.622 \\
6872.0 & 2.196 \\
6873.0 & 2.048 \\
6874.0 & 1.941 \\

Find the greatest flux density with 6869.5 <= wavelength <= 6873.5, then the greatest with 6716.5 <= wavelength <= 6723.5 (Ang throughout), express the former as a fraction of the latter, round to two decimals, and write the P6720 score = 1.88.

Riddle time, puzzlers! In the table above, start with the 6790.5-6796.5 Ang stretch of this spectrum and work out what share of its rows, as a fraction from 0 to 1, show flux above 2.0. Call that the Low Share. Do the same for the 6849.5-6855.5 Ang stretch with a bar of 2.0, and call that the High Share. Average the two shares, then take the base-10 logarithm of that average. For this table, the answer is -0.38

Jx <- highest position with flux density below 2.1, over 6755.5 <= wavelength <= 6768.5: 6763.0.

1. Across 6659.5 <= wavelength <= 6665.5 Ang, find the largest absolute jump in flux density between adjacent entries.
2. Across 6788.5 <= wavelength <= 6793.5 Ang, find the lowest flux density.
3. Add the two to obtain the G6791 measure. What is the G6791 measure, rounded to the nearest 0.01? 2.00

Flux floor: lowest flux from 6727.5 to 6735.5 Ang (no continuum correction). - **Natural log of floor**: 0.666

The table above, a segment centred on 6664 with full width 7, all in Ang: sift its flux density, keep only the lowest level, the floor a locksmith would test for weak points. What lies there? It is 2.122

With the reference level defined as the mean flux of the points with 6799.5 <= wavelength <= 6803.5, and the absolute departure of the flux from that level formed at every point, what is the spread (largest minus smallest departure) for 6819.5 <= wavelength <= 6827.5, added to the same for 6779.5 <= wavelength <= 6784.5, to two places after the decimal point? 0.22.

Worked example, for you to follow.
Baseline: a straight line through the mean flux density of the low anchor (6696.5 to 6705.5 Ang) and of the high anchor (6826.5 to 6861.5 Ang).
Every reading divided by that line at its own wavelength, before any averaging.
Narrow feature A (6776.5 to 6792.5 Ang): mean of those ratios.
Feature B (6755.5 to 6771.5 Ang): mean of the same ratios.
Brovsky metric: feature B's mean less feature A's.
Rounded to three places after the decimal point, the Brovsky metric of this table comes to 0.044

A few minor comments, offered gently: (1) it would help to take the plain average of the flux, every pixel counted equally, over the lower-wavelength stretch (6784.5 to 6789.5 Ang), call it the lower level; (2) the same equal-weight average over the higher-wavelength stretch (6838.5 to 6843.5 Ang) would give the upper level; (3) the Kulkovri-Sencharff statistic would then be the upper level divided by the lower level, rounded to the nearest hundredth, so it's 1.04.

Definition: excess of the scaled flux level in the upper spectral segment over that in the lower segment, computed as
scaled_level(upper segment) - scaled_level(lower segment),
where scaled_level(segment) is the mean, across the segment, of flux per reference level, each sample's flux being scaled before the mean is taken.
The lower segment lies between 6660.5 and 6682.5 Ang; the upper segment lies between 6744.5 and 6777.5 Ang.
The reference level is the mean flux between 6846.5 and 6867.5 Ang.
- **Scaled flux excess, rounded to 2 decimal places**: -0.04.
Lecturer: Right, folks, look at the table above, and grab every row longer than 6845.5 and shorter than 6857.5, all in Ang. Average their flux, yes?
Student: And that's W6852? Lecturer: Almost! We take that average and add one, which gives 3.07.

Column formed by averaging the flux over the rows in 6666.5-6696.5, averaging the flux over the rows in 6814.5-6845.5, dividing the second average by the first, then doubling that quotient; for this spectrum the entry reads 1.87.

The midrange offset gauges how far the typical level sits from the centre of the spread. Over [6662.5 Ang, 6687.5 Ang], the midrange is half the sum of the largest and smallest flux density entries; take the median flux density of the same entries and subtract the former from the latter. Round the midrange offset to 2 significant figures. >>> -0.068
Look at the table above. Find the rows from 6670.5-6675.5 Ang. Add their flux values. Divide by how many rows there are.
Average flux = 2.24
